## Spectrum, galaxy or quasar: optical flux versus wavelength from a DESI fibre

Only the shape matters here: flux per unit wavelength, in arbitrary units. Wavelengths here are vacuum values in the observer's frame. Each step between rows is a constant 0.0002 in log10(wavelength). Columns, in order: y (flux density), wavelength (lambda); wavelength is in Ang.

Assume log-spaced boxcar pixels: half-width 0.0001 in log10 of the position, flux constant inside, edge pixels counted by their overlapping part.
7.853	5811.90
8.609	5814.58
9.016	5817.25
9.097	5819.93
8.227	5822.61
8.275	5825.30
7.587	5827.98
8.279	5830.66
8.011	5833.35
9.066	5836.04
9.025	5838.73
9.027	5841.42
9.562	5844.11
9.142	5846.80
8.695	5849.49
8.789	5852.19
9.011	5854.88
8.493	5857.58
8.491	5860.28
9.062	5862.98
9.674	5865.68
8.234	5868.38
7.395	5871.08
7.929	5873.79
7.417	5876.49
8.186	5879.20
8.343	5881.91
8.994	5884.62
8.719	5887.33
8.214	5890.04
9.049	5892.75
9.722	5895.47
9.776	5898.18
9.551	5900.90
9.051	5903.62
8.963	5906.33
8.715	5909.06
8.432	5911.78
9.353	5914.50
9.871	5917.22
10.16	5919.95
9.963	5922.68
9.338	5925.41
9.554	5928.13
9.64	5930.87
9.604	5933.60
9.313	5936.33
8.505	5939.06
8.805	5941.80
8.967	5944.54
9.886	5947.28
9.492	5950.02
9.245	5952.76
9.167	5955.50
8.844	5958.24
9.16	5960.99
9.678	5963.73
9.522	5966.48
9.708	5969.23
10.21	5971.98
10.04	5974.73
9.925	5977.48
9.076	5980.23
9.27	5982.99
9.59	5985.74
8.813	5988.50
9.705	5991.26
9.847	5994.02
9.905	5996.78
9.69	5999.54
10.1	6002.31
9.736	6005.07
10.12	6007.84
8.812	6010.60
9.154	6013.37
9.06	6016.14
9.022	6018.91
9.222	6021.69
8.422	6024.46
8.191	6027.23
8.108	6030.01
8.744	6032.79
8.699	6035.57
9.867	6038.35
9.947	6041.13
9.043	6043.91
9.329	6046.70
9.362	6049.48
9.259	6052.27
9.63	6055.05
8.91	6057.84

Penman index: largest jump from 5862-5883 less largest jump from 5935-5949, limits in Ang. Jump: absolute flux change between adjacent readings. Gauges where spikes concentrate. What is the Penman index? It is 0.5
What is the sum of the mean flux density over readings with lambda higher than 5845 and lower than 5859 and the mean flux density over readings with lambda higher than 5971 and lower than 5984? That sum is 18.5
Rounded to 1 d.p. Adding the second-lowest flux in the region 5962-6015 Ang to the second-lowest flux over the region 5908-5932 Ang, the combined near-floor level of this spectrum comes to 17.5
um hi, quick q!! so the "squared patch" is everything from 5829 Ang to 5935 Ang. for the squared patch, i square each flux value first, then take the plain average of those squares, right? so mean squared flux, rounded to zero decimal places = 80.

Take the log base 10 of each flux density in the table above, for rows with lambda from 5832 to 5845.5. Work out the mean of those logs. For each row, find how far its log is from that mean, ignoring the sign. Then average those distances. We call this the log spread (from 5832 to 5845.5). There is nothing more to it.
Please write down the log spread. 0.019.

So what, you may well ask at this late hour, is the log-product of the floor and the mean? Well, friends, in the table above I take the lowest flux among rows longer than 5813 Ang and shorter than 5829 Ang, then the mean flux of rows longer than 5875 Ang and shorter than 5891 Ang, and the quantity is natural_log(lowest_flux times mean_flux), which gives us 4.14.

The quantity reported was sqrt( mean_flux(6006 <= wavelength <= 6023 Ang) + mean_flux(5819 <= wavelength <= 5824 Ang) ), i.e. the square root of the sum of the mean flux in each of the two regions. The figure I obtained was 4.23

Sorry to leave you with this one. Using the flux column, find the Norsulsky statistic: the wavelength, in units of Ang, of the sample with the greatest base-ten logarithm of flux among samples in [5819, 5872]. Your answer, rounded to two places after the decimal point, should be 5865.68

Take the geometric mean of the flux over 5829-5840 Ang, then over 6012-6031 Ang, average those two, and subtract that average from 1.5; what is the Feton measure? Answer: -7.16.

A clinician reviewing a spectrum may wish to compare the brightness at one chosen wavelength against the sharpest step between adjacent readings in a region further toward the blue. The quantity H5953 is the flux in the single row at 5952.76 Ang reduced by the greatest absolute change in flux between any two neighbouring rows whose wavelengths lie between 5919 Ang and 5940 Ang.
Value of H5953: 8.4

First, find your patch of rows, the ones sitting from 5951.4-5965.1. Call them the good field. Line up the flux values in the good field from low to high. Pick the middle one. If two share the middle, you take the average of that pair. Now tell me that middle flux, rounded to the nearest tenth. 9.2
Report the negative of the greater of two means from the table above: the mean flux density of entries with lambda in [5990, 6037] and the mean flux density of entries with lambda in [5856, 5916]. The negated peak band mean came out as -9.21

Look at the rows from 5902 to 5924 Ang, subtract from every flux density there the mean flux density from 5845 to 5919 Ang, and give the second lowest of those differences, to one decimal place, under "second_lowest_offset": -0.1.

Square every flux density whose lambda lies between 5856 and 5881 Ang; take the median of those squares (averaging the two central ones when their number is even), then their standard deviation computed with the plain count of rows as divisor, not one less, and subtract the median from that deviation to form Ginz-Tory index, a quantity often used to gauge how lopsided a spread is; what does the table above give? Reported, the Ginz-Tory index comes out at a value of -56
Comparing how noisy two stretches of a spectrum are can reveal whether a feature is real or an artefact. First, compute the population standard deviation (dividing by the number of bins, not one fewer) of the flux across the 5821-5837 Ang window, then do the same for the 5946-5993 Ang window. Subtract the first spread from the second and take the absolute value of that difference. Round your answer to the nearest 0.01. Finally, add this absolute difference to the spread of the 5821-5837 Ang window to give 0.48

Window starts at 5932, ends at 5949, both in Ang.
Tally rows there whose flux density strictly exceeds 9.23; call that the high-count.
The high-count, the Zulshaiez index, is 3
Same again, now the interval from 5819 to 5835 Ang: 0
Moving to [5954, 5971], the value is 3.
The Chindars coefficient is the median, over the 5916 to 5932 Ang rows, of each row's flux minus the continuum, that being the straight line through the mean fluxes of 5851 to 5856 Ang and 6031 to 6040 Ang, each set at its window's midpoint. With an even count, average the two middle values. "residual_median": 0.8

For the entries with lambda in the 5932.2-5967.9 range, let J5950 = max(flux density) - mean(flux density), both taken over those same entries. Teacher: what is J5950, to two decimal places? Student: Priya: 0.64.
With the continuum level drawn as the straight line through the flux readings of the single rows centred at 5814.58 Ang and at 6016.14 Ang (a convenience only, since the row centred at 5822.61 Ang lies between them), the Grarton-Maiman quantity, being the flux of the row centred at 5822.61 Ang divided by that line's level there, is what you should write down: 0.95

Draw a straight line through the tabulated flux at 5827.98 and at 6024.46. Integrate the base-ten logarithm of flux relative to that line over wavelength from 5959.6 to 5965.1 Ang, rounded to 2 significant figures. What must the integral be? 0.34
